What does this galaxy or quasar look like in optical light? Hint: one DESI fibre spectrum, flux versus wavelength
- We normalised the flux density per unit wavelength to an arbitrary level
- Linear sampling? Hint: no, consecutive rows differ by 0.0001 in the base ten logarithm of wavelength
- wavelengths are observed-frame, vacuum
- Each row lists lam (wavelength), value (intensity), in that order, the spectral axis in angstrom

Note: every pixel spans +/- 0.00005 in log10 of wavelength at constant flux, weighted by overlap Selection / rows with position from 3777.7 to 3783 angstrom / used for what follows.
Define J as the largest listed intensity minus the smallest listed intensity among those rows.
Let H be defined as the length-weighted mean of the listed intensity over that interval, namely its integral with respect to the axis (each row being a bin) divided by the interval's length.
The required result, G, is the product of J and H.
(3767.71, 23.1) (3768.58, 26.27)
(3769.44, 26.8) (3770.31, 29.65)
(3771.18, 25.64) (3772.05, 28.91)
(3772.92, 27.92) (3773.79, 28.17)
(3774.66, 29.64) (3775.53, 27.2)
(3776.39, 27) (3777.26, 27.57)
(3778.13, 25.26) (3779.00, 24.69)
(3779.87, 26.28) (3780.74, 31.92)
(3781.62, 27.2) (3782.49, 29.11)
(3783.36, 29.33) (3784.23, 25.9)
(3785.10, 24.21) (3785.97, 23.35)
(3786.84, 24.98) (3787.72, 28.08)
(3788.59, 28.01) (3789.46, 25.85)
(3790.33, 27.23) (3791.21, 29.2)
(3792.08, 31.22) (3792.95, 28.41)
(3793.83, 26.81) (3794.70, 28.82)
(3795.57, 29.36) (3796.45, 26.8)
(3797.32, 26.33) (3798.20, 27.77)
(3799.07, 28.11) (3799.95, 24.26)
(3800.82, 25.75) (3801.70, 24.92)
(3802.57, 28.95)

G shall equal 198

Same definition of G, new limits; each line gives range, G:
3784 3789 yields 122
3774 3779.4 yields 134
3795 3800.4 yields 138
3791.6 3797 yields 126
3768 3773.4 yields 110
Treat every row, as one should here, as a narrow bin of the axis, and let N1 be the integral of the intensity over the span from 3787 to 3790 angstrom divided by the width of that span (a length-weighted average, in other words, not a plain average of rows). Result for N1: 27.1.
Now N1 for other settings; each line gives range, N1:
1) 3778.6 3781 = 27.4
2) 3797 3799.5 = 27.4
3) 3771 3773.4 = 27.7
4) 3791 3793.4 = 29.6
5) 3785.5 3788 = 25.2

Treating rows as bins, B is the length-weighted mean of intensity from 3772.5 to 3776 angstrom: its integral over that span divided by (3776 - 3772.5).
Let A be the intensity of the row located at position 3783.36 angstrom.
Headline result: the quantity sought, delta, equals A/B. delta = 1.04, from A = 29.33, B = 28.3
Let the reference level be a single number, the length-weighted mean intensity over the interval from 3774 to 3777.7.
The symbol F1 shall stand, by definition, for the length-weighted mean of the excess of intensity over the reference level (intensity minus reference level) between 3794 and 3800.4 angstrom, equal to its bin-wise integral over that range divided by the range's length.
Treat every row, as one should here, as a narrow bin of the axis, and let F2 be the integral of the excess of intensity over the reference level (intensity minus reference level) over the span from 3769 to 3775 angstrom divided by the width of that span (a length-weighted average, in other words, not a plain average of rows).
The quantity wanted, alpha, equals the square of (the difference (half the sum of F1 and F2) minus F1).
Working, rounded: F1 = -0.60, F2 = 0.2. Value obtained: 0.1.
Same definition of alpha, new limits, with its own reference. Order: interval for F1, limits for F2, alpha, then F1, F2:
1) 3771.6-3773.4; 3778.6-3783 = 0.1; 0.46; 0.0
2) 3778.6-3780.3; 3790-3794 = 2.6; -2.42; 0.8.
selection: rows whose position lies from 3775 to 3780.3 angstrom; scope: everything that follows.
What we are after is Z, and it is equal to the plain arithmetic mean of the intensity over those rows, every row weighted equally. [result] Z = 26.3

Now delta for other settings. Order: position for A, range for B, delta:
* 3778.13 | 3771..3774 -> 0.91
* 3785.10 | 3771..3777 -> 0.87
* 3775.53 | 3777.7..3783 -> 0.99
